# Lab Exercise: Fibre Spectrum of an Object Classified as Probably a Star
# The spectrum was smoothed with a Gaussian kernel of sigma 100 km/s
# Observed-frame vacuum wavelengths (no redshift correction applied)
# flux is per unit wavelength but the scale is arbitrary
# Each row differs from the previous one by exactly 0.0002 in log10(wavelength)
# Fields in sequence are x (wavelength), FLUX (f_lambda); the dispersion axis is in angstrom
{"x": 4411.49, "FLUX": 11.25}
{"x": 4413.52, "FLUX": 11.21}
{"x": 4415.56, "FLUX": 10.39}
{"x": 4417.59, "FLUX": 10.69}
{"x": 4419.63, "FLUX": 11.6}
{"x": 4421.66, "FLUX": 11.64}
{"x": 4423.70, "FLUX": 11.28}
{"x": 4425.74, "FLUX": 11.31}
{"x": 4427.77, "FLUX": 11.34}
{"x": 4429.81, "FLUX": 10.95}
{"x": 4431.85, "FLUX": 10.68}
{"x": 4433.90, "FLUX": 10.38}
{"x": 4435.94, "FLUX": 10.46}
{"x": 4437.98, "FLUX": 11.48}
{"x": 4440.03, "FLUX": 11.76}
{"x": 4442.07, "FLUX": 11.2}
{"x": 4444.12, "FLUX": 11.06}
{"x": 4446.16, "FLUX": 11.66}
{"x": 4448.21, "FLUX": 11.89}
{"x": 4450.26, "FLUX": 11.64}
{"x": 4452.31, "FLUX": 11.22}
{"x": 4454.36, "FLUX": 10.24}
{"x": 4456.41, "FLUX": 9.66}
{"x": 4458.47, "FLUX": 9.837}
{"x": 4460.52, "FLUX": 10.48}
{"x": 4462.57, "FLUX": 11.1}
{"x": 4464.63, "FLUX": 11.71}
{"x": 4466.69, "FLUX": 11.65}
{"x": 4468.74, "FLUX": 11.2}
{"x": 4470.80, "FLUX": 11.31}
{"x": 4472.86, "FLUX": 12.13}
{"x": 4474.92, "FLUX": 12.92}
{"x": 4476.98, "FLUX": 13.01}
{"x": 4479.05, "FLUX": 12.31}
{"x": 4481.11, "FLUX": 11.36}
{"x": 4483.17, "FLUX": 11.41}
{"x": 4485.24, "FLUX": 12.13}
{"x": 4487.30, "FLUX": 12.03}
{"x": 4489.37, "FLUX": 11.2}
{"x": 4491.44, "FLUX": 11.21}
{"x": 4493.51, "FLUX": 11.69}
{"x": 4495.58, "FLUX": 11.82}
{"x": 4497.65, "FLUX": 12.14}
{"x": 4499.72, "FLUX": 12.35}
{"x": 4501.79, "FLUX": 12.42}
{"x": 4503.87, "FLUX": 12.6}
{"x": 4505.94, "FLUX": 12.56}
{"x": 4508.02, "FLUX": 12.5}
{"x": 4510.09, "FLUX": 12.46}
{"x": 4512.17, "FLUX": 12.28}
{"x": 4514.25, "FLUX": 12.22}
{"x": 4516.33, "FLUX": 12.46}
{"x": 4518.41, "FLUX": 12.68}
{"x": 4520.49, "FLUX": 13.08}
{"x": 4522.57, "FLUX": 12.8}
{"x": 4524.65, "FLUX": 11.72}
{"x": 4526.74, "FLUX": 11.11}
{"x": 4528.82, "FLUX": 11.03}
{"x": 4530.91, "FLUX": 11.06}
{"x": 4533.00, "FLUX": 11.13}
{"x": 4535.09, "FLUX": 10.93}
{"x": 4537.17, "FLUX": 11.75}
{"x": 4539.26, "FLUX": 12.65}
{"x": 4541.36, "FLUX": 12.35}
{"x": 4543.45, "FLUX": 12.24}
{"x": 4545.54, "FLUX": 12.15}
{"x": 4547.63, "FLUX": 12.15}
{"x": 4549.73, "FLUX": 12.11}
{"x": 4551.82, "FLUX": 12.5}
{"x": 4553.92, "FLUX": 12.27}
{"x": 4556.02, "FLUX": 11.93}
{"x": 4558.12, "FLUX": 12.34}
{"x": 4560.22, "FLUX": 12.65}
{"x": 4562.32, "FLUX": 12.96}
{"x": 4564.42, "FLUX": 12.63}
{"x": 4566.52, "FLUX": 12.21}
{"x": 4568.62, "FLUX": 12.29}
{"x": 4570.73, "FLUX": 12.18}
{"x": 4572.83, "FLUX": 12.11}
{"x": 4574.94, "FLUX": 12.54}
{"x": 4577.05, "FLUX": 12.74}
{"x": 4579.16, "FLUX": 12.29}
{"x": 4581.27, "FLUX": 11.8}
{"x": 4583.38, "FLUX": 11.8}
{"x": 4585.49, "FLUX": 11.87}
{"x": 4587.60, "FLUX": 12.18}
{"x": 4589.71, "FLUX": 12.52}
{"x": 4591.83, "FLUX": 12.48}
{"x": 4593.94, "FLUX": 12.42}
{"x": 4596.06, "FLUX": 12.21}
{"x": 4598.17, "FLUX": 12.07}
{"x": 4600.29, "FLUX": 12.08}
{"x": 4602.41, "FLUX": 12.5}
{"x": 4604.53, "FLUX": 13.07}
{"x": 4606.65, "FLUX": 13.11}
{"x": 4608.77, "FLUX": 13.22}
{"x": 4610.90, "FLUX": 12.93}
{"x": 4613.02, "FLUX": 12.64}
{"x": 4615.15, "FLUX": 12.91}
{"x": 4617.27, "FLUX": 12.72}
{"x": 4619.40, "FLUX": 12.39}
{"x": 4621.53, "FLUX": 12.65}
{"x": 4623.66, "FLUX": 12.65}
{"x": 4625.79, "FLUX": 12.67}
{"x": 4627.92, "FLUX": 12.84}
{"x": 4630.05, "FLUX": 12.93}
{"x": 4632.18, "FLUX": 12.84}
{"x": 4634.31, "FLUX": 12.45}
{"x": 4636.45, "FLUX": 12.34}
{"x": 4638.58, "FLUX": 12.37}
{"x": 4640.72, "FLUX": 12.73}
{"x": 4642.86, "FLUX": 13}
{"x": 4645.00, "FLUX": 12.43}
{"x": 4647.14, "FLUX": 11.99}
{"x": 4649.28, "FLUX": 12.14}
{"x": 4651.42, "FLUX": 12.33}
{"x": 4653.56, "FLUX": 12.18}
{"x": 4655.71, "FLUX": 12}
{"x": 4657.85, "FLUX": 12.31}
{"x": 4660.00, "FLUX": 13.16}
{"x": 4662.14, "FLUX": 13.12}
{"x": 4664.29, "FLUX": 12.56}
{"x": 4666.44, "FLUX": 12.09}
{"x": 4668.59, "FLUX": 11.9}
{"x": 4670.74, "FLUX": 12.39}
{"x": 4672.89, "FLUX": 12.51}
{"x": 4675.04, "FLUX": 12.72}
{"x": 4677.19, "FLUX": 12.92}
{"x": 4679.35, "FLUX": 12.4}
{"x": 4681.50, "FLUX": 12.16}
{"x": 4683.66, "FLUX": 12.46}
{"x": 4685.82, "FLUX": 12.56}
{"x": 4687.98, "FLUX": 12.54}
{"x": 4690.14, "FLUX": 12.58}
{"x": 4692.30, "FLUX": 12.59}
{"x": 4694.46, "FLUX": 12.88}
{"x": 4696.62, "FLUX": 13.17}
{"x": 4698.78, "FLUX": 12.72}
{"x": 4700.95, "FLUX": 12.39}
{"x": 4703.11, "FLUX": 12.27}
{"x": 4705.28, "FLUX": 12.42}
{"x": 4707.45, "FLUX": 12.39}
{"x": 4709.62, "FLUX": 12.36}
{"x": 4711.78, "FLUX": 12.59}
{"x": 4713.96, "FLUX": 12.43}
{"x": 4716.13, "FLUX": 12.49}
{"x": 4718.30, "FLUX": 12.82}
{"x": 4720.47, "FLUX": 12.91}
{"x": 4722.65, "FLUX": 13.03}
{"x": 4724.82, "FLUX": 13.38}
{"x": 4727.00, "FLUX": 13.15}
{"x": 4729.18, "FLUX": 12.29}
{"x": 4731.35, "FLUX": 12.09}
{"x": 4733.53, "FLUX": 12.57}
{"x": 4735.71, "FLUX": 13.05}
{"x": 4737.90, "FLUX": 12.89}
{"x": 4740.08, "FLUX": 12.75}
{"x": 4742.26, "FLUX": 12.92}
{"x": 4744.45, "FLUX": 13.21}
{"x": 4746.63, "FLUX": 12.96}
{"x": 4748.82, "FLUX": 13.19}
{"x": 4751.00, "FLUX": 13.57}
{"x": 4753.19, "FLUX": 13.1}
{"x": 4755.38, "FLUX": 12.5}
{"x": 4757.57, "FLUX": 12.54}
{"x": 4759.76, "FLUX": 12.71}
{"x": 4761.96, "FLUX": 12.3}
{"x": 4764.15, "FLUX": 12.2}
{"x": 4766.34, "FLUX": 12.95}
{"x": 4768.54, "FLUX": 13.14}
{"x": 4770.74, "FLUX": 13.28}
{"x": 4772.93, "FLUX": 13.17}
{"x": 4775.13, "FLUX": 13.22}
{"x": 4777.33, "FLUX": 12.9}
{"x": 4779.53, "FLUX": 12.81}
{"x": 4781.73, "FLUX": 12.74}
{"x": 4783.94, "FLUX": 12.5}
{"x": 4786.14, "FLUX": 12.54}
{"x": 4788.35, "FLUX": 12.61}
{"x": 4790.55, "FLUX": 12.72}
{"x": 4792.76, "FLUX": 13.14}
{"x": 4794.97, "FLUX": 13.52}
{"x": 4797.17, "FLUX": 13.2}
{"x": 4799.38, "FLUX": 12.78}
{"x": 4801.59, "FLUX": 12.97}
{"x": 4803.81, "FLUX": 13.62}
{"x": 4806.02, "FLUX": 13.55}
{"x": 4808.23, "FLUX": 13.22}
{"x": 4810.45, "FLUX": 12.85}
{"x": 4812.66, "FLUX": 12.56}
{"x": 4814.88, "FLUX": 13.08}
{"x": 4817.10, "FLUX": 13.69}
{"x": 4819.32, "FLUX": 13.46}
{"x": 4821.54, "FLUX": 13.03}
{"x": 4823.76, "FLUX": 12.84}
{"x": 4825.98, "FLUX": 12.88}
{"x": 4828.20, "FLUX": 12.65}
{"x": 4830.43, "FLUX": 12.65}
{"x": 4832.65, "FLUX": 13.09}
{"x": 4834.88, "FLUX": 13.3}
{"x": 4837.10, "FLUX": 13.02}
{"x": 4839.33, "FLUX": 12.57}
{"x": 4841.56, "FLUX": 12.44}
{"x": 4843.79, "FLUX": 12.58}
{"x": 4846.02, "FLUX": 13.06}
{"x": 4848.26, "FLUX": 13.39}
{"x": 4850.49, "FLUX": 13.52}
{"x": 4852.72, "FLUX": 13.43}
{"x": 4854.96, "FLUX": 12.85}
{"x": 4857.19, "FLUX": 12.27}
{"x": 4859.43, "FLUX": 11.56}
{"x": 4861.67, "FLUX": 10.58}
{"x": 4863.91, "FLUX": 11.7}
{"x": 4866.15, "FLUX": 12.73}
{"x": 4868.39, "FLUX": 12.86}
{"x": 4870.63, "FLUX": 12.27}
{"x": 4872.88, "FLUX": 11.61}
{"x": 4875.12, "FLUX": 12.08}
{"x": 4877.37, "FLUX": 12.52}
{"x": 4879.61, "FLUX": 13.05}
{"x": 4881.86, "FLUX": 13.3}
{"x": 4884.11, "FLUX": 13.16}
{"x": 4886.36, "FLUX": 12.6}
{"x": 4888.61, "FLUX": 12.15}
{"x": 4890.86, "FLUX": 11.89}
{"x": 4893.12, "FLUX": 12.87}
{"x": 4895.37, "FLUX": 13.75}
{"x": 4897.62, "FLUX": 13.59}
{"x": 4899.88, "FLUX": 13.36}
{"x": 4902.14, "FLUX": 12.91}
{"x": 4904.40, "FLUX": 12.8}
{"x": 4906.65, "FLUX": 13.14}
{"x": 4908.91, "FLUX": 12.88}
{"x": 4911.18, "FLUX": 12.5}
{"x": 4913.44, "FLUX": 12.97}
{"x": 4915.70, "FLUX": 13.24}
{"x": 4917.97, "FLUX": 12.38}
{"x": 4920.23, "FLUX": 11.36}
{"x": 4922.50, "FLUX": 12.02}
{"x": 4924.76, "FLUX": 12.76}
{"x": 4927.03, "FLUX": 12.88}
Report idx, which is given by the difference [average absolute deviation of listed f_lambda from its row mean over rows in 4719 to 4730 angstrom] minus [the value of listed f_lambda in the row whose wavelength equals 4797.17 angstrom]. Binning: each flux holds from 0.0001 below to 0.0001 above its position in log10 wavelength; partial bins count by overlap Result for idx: -12.9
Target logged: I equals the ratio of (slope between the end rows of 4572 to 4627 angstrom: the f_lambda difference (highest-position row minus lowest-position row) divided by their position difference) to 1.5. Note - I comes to 0.007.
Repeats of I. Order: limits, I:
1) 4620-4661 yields 0.009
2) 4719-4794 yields 0.002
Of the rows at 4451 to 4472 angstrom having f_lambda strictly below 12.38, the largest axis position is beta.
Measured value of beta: 4470.80 angstrom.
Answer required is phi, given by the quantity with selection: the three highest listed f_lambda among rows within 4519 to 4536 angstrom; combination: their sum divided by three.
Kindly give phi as 12.53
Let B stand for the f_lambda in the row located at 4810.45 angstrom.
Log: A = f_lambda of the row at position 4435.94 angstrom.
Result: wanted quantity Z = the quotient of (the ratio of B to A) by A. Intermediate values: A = 10.46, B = 12.85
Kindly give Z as 0.117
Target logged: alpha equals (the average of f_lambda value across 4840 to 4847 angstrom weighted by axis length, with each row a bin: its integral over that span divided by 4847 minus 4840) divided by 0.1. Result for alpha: 127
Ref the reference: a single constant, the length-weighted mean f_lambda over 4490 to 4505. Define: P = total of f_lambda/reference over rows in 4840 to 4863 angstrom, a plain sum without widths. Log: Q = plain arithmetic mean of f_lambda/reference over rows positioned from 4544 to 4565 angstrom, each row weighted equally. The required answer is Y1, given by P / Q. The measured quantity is 10.2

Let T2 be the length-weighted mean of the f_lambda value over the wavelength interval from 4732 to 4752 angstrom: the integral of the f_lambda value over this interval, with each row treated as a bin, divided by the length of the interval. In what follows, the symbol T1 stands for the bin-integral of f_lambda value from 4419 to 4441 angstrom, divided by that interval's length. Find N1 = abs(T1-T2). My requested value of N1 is 1.8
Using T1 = 11.16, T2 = 12.99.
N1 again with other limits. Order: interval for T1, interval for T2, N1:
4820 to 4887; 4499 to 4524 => 0.1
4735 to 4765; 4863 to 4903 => 0.2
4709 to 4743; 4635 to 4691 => 0.3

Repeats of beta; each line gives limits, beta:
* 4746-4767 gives 4764.15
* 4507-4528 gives 4526.74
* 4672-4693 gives 4681.50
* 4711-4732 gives 4731.35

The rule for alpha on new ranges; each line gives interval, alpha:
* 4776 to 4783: 128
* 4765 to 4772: 131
